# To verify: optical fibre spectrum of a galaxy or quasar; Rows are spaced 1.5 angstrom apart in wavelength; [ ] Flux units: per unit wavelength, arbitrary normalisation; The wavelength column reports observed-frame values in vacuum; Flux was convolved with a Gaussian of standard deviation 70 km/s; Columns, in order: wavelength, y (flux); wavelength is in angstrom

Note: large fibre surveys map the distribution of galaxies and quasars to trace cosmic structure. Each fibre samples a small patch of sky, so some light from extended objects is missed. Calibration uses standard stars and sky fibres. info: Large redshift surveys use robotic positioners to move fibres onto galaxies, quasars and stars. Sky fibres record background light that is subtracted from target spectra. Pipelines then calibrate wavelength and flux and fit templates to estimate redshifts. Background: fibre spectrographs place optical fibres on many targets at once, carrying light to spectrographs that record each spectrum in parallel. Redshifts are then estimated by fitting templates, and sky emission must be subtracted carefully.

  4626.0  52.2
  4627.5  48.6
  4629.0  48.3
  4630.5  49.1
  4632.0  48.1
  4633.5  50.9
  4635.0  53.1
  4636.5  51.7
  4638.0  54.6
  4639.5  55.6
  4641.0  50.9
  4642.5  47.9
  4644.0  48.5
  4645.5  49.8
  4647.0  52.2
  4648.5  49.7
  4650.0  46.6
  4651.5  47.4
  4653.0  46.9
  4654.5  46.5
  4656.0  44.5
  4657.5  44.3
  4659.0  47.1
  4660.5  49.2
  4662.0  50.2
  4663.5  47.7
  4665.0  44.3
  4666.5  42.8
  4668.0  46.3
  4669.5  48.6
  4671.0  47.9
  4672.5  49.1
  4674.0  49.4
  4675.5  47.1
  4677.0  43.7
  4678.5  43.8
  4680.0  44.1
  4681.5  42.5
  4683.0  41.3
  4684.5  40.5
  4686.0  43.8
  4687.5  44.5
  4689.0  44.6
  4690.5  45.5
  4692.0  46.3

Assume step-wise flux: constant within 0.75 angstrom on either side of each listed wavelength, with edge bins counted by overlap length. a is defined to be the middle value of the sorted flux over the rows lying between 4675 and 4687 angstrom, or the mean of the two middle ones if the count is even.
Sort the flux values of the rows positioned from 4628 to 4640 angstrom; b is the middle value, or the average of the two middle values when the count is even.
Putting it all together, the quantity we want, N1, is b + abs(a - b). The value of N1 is 59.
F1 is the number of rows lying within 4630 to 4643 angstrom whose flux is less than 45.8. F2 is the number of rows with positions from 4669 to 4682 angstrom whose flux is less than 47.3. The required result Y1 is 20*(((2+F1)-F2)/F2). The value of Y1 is -12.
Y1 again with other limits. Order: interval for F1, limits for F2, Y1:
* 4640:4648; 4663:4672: -7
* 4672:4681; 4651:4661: 0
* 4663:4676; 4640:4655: 7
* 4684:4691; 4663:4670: 27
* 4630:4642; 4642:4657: -10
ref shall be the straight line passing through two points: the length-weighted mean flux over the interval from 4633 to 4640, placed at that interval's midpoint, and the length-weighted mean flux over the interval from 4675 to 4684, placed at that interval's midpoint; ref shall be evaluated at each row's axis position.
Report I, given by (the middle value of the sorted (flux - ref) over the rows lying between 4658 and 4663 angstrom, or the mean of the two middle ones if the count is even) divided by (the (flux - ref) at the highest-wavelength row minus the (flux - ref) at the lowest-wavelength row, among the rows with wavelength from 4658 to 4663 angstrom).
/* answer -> 0.4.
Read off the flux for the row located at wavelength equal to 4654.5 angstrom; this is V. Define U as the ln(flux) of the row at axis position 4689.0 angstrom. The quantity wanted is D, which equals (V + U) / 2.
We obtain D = 25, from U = 3.80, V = 46.5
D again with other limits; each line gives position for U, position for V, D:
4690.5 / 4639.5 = 30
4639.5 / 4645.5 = 27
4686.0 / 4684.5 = 22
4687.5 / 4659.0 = 25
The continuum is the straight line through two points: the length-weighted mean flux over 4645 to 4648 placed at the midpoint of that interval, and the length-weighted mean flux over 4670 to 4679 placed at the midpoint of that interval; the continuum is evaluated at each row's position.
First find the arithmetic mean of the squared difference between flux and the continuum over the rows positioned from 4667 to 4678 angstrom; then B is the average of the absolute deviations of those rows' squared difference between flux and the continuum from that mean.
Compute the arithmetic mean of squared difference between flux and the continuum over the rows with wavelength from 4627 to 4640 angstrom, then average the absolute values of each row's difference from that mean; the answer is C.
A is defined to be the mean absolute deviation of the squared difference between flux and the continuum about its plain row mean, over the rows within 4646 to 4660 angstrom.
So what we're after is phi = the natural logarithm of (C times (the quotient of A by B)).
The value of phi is 3.4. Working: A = 7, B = 2.4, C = 9.5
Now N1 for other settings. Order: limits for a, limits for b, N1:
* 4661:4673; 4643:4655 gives 48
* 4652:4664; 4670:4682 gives 47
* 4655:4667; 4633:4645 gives 57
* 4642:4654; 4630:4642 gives 54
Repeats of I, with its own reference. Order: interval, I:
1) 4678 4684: 0.2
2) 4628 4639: -0.4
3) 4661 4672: -1.9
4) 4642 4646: -1.2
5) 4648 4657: 0.7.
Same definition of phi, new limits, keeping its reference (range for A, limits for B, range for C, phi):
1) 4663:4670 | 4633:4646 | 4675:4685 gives 2.8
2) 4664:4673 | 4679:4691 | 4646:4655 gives 1.6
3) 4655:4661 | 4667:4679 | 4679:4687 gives 3.6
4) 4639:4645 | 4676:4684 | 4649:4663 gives 2.0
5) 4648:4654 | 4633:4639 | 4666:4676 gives 2.4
